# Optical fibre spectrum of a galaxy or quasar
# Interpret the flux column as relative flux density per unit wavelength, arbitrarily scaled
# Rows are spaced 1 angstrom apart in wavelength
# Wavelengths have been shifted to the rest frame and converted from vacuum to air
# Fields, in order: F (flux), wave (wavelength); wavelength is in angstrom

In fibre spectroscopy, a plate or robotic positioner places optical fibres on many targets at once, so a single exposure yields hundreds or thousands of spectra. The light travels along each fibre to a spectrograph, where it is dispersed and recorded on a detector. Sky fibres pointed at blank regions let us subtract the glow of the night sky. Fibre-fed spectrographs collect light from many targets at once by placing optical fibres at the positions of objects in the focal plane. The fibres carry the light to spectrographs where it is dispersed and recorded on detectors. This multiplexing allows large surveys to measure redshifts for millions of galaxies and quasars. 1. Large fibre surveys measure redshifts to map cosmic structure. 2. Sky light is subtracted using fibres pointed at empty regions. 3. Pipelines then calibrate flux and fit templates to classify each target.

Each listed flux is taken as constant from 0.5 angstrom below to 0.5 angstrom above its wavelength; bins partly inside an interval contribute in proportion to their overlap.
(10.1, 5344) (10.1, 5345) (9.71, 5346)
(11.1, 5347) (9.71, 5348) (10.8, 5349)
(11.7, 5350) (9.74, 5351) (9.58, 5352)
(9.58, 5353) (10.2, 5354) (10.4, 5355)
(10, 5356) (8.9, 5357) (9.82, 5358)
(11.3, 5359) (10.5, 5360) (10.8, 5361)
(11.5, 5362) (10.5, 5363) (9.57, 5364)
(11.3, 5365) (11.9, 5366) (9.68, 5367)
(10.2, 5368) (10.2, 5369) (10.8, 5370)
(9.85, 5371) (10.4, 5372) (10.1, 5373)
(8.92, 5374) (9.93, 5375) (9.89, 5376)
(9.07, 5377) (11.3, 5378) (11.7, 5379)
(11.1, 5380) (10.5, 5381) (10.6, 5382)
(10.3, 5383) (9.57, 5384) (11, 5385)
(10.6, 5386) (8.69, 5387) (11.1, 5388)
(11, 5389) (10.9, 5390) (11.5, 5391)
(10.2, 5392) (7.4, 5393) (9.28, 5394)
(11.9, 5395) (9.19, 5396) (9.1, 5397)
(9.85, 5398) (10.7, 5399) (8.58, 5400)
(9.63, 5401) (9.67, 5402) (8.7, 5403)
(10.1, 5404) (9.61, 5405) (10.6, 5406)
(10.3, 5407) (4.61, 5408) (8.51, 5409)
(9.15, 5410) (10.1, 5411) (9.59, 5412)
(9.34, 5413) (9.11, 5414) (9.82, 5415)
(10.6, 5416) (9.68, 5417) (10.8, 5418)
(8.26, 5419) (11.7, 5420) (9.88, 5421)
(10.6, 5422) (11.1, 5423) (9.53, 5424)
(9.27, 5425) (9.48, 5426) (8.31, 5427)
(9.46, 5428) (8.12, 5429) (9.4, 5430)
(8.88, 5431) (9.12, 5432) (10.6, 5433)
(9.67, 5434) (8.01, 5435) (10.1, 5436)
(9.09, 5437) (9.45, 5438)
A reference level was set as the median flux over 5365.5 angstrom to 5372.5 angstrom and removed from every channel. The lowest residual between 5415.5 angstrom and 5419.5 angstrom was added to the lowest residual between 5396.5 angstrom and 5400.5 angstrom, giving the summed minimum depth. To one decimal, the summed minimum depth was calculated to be -3.6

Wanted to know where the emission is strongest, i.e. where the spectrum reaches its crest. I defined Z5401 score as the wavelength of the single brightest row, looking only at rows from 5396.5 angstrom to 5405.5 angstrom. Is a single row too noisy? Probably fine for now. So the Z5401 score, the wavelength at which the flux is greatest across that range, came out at 5399 angstrom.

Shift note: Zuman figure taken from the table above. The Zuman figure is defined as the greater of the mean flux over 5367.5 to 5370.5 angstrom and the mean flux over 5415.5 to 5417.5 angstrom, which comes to 10.4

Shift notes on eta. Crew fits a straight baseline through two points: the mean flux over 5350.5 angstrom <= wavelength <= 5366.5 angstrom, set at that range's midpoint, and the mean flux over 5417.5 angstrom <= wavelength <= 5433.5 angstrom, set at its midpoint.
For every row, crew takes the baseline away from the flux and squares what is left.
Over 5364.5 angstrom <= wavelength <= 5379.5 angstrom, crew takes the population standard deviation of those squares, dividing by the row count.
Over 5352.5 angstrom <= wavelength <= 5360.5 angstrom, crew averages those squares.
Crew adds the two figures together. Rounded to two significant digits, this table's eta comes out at 1.4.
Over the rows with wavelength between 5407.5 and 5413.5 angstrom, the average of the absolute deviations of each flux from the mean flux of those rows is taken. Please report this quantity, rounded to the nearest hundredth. 1.33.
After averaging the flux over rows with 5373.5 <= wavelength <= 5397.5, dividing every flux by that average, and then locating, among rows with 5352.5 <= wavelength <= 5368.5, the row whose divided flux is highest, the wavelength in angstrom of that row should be 5366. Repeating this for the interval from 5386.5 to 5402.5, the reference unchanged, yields 5395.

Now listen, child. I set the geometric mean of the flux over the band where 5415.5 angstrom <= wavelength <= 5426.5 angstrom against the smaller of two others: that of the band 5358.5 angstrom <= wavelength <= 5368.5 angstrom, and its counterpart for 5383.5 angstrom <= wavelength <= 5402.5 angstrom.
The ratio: 1.01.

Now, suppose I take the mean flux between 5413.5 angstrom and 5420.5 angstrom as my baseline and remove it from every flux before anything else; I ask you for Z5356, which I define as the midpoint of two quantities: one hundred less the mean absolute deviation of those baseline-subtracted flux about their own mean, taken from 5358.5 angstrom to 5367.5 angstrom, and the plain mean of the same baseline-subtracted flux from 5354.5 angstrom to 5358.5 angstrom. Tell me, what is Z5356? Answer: 49.6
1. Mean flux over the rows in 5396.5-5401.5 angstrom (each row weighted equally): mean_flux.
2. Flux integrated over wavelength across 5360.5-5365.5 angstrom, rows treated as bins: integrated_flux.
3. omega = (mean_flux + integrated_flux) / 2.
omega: 31.6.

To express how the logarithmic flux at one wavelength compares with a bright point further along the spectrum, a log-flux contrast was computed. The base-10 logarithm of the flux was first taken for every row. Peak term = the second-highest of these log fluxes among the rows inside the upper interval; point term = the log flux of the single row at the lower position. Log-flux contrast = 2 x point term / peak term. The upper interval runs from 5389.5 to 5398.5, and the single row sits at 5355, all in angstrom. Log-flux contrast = 1.92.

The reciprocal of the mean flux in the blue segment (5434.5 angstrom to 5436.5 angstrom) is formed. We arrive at 0.1104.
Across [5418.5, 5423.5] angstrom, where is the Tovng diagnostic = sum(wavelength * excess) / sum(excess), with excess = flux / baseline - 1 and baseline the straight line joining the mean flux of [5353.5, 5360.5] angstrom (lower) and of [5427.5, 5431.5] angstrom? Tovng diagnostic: 5421.8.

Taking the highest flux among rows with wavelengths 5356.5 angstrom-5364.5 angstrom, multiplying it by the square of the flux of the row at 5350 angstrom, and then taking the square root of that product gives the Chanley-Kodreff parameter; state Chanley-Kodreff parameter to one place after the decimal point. 39.7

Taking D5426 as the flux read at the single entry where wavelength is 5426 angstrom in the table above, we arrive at 9.48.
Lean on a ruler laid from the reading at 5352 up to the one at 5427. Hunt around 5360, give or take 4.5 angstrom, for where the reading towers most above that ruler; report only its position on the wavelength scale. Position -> 5362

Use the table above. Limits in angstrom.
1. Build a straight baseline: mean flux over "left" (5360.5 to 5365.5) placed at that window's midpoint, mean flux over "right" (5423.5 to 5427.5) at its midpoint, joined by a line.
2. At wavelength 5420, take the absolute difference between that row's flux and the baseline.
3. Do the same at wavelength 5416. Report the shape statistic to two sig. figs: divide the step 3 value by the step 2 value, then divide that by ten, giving 0.050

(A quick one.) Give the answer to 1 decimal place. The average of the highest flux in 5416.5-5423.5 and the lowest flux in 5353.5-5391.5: 10.2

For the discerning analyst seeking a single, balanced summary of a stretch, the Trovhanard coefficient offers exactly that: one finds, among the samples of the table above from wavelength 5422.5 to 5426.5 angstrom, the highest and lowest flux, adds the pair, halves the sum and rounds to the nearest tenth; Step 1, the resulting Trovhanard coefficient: 10.2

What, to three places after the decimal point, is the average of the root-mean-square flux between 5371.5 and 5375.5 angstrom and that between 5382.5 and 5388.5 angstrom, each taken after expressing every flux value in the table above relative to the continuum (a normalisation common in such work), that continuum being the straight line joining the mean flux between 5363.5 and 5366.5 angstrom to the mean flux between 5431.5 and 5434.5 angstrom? 0.941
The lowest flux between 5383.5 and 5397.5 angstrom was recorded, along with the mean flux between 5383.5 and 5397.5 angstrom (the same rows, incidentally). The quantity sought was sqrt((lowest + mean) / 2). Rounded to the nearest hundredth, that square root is 2.96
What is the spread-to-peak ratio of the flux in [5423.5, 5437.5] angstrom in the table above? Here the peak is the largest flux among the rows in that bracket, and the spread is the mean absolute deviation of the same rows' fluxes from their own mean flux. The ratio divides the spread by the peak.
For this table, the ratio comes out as 0.051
